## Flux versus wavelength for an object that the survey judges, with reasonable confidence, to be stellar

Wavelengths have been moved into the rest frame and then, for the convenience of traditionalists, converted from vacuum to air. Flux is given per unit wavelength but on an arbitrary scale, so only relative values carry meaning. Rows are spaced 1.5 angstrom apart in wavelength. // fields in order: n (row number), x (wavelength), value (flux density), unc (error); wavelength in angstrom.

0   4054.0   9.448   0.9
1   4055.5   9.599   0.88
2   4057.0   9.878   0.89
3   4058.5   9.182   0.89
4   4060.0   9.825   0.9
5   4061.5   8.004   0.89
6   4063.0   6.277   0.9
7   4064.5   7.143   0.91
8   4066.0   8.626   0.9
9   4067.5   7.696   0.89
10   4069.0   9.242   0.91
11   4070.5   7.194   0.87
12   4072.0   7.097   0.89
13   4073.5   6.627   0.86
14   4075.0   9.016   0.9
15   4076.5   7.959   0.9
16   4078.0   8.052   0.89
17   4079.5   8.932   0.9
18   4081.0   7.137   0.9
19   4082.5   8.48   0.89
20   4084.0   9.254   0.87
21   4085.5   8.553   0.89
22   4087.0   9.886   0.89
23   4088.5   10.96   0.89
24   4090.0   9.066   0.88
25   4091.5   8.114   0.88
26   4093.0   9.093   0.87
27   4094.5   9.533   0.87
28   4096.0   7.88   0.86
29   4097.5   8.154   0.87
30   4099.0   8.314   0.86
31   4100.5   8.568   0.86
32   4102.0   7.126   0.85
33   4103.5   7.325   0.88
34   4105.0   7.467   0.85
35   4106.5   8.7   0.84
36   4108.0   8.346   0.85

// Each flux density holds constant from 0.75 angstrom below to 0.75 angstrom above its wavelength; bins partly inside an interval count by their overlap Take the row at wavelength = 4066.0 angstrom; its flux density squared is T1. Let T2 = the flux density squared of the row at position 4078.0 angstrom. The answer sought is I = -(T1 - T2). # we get -10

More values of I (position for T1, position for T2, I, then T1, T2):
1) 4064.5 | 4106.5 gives 25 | 51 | 76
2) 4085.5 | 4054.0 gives 16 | 73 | 89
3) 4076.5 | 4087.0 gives 34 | 63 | 98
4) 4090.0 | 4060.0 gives 14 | 82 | 97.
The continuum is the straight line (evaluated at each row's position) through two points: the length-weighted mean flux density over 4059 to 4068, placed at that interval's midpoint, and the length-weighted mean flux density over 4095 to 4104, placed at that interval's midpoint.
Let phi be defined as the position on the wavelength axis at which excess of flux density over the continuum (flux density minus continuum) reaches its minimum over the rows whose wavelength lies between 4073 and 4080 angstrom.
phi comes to 4073.5 angstrom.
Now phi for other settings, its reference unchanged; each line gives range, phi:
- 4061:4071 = 4063.0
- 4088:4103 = 4102.0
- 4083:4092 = 4091.5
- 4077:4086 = 4081.0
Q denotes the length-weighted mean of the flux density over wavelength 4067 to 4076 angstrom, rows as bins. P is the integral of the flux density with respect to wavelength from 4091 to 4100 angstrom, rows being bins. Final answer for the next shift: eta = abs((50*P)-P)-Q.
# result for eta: 3753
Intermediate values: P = 77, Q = 7.8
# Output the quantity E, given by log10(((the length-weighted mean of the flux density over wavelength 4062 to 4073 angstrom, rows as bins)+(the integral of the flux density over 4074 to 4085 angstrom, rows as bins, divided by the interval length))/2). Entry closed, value 0.902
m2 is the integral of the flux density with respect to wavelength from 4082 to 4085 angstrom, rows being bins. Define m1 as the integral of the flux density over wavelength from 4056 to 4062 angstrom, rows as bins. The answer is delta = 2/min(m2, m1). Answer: 0.075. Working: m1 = 56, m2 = 27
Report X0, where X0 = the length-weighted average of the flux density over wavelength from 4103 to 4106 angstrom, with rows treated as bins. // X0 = 7.5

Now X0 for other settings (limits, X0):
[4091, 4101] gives 8.5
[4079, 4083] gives 8.1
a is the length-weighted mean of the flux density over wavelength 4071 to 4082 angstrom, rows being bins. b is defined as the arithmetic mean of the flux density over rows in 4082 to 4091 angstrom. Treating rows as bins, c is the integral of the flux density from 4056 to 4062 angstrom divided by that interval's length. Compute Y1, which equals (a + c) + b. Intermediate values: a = 7.8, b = 9.4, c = 9.3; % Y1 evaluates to 26.5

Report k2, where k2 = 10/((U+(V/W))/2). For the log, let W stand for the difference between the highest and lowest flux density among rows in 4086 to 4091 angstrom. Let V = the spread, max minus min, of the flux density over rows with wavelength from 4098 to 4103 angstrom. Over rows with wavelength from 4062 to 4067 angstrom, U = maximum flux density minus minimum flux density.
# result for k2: 6.4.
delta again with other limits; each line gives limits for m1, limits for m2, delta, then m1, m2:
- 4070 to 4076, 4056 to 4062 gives 0.044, 45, 56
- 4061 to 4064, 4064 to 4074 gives 0.094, 21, 77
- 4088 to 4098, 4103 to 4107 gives 0.064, 89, 31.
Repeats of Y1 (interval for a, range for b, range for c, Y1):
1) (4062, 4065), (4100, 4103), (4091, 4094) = 23.4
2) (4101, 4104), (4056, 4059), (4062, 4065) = 23.6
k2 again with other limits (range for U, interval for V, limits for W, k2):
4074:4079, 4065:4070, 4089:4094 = 7.6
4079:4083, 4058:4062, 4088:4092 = 8.2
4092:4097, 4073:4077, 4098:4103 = 6.0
